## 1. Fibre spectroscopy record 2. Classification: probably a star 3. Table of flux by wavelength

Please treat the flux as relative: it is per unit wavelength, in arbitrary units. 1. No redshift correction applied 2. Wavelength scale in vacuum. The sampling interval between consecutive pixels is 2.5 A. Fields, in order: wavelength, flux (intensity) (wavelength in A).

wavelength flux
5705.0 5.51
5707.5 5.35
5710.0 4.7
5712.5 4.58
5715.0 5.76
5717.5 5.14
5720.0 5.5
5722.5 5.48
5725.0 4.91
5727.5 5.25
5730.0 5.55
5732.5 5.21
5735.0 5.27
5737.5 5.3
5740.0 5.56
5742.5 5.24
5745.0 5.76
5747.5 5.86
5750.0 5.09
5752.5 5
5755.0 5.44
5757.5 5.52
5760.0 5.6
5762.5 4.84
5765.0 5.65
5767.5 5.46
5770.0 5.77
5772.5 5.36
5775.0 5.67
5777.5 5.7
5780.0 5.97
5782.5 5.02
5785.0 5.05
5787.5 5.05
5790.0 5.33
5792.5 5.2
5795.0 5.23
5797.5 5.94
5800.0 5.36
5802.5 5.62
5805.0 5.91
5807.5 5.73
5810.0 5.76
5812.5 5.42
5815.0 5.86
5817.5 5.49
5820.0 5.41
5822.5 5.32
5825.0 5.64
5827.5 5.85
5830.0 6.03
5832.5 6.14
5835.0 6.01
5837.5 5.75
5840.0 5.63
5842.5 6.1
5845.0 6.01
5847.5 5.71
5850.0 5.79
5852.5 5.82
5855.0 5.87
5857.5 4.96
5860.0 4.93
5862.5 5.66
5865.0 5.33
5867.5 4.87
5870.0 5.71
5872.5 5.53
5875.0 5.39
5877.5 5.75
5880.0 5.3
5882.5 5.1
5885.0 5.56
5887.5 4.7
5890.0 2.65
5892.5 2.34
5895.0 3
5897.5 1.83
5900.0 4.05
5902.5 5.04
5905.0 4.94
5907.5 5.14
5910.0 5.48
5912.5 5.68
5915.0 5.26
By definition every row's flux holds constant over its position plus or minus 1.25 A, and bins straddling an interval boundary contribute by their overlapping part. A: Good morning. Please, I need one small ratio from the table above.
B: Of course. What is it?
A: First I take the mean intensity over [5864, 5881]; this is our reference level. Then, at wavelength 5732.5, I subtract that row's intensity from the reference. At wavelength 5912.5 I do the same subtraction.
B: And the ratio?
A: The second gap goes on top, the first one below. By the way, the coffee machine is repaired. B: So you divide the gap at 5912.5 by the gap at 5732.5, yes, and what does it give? -1.3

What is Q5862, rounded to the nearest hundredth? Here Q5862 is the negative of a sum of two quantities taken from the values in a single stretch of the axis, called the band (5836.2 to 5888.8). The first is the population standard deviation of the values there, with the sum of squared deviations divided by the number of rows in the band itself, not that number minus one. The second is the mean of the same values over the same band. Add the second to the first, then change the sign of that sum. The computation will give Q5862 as -5.88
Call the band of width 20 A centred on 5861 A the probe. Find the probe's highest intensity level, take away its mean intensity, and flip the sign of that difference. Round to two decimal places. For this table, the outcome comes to -0.48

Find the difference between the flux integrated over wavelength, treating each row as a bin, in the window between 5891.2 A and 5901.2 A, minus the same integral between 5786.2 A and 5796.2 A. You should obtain -24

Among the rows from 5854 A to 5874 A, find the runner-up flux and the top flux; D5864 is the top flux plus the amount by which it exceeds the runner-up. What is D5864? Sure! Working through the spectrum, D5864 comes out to 6.03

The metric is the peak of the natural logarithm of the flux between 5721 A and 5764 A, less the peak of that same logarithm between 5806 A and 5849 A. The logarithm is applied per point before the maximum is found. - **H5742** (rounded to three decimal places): -0.047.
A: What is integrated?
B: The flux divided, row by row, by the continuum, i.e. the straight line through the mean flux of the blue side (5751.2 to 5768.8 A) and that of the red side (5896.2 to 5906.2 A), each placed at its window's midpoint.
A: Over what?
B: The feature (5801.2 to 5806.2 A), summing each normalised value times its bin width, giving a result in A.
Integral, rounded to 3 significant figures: 5.85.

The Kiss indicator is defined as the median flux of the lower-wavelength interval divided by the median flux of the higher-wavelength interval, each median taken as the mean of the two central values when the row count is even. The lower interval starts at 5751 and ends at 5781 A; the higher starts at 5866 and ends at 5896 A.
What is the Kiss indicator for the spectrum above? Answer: 1.07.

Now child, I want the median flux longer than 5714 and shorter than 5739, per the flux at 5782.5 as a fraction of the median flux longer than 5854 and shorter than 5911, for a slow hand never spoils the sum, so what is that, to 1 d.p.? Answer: 5.4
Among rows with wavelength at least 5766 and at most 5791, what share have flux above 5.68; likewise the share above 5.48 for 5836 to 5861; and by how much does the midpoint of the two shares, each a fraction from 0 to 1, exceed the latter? -0.25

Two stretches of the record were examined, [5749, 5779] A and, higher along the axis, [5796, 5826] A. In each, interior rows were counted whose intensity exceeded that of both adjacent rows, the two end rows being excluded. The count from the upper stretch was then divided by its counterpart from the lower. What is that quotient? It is 1.0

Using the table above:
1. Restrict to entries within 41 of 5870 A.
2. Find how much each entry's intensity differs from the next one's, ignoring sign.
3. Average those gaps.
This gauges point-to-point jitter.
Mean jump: 0.49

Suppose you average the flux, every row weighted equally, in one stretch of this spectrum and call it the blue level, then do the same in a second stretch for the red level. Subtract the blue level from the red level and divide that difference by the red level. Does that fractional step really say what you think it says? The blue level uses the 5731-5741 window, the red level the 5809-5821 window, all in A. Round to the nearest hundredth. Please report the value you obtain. 0.05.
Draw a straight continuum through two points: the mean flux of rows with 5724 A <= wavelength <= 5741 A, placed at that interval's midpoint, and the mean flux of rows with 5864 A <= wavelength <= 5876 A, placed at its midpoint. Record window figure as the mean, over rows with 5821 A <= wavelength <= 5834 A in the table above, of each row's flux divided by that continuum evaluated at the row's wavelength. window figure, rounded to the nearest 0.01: 1.08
